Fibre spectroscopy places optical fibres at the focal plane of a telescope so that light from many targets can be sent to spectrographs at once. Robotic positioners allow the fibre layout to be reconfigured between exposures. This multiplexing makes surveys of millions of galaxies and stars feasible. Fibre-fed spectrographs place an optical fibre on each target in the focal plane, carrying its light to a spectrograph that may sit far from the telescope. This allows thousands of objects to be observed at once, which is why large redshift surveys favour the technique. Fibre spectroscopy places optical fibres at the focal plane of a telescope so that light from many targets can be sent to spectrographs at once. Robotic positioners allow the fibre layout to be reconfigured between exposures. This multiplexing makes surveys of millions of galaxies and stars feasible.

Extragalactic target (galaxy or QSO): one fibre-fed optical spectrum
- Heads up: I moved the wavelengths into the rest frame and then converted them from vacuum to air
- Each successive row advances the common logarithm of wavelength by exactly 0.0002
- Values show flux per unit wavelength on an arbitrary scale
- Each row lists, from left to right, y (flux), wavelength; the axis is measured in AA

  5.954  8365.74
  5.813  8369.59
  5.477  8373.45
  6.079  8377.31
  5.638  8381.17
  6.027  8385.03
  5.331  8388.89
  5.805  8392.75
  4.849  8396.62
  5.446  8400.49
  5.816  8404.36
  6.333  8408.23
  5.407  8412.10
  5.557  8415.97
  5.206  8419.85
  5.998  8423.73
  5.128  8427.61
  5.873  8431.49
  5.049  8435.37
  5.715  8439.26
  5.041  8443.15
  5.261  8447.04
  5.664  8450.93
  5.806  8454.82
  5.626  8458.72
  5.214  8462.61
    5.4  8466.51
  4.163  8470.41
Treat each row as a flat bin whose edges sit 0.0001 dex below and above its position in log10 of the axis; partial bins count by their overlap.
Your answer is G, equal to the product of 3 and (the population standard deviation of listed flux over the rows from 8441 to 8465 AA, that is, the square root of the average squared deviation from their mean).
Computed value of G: 0.83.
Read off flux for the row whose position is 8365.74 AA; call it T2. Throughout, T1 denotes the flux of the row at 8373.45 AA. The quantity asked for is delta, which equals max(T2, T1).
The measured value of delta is 5.95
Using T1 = 5.477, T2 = 5.954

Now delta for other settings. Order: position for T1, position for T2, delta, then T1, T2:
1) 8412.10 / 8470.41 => 5.41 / 5.407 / 4.163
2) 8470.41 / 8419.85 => 5.21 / 4.163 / 5.206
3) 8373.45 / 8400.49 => 5.48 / 5.477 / 5.446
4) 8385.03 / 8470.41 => 6.03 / 6.027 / 4.163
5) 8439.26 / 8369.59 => 5.81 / 5.715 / 5.813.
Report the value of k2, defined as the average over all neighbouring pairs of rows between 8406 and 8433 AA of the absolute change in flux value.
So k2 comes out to 0.64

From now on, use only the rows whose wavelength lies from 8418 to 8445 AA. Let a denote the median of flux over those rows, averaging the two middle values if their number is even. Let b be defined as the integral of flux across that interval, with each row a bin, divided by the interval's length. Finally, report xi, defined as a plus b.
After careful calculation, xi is 10.6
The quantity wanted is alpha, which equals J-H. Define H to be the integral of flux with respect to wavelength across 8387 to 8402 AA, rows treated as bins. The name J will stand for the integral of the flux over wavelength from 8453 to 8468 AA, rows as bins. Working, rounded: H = 80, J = 82.7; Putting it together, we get 2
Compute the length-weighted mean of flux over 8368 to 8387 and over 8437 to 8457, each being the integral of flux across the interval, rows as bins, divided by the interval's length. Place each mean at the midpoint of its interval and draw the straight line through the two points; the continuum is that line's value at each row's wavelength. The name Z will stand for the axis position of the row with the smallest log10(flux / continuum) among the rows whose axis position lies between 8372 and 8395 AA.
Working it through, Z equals 8388.89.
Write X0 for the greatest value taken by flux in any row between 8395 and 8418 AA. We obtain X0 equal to 6.333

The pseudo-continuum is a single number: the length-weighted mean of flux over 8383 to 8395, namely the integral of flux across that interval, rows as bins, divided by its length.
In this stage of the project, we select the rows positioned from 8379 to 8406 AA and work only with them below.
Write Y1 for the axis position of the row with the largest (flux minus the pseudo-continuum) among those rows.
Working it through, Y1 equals 8385.03 AA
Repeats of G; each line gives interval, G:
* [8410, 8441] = 0.99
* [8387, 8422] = 1.20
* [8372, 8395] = 0.82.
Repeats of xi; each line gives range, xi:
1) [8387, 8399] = 10.7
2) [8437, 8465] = 11.1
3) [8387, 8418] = 11.1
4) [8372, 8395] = 11.4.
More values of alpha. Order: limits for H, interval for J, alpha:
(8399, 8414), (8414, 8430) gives 1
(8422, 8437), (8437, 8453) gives 4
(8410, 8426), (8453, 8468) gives -6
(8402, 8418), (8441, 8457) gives -5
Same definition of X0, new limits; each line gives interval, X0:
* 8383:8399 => 6.027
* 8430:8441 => 5.873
